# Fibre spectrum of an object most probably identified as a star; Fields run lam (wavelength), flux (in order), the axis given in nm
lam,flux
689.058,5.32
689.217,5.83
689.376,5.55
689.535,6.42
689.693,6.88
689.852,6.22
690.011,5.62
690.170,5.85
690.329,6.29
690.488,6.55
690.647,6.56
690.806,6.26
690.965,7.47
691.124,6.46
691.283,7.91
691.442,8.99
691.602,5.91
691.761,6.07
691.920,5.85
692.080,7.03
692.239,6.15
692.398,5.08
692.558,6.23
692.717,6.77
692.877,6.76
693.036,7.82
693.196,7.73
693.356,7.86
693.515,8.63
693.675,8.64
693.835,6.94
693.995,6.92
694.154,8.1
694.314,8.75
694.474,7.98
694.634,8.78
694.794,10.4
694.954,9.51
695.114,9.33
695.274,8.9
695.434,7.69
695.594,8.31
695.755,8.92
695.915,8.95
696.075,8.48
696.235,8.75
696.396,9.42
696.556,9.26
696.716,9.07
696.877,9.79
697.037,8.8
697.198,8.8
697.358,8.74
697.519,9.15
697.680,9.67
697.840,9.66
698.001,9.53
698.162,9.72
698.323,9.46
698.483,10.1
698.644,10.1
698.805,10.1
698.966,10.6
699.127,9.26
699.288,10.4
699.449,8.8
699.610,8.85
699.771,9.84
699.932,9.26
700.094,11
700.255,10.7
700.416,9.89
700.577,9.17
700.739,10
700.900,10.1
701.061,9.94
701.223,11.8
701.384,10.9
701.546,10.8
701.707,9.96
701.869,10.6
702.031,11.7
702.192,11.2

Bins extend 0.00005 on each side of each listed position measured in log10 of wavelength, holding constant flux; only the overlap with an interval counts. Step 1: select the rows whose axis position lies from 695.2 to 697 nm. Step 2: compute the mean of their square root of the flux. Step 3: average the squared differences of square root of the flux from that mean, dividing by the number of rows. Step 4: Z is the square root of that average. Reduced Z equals 0.092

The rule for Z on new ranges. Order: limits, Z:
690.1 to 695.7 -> 0.228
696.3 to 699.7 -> 0.088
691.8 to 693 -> 0.126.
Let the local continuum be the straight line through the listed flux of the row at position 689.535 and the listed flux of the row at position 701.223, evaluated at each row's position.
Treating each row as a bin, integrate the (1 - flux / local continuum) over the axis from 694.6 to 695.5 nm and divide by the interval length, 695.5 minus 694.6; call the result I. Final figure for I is -0.02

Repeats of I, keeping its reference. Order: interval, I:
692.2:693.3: 0.15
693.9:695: 0.01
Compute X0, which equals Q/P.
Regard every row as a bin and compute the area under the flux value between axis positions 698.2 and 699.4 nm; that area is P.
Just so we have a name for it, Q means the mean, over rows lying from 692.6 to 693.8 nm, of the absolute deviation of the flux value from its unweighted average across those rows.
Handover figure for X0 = 0.047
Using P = 12.0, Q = 0.56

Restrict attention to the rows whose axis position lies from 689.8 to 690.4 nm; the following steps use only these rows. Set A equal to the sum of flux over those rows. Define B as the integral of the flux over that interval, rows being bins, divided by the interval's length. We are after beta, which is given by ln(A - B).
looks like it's 2.89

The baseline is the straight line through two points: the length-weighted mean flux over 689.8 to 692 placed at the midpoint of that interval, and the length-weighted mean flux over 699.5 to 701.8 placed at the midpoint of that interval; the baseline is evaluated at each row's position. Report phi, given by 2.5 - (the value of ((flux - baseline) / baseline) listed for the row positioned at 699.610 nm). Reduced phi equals 2.59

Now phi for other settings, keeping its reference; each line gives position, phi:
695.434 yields 2.57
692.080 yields 2.50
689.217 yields 2.52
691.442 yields 2.17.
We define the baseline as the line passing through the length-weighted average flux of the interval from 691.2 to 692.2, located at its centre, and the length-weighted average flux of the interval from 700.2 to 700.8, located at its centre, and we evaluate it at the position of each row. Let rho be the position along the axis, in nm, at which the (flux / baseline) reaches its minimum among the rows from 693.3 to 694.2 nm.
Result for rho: 693.995 nm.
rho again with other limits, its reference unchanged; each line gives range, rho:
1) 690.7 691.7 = 691.602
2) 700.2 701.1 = 700.577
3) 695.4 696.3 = 695.434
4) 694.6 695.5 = 695.434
